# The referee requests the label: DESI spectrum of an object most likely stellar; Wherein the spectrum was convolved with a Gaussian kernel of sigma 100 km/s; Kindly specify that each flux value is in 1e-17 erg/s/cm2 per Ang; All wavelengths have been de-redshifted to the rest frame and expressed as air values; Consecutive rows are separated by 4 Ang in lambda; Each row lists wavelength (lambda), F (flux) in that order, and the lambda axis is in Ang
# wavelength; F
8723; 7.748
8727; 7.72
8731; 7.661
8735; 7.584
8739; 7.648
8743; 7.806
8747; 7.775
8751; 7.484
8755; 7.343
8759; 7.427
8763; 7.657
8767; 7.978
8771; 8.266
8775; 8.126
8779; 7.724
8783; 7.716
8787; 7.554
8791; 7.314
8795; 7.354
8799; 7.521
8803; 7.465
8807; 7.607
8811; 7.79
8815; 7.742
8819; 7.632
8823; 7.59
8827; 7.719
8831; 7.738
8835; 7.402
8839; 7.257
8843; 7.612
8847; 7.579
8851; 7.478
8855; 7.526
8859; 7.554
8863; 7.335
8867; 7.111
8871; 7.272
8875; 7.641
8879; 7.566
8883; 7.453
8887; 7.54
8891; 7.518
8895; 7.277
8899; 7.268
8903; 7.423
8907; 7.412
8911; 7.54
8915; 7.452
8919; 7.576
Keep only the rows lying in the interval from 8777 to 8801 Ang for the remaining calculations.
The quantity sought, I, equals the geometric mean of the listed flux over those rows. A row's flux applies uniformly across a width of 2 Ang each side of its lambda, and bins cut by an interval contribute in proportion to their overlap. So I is 7.53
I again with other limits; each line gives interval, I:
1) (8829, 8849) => 7.52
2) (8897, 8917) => 7.42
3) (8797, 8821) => 7.63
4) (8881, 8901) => 7.41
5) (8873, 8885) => 7.55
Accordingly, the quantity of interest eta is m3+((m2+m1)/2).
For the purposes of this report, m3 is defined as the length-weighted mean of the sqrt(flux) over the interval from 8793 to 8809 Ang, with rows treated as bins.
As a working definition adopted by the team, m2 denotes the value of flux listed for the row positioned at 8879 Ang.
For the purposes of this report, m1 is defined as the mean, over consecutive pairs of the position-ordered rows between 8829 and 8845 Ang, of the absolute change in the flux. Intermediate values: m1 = 0.28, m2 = 7.566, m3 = 2.74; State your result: 6.66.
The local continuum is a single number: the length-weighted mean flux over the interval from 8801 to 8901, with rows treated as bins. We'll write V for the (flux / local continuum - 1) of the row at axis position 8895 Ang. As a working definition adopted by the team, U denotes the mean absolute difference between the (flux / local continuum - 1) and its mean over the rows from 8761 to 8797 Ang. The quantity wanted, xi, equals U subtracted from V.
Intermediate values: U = 0.034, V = -0.031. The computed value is -0.064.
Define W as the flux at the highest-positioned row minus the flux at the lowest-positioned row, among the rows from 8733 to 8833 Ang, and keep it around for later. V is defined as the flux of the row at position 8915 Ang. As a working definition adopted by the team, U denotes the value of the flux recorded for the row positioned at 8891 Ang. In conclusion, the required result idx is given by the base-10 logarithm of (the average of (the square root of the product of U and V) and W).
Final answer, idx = 0.582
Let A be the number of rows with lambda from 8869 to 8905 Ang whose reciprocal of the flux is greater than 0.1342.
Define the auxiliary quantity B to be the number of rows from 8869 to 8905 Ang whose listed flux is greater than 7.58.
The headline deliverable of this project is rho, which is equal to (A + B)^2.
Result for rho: 25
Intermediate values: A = 4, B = 1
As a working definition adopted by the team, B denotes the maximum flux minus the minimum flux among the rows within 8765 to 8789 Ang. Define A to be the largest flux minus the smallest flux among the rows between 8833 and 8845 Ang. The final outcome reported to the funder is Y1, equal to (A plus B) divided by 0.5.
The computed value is 2.1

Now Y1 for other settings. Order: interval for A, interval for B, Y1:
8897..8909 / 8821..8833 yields 0.6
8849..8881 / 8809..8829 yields 1.5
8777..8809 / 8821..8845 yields 1.8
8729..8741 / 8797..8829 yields 0.8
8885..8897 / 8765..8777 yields 1.1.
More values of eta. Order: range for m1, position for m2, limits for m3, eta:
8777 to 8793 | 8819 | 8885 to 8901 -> 6.60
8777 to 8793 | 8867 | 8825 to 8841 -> 6.37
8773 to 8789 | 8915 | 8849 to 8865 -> 6.56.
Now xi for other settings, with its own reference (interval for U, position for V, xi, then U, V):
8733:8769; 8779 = 0.008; 0.021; 0.029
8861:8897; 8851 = -0.023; 0.019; -0.004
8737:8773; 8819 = -0.013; 0.029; 0.017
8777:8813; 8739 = 0.001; 0.018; 0.019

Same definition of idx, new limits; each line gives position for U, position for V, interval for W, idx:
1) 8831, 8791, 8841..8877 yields 0.577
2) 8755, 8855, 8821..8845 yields 0.571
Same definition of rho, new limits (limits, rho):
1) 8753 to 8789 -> 64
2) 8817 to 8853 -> 49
